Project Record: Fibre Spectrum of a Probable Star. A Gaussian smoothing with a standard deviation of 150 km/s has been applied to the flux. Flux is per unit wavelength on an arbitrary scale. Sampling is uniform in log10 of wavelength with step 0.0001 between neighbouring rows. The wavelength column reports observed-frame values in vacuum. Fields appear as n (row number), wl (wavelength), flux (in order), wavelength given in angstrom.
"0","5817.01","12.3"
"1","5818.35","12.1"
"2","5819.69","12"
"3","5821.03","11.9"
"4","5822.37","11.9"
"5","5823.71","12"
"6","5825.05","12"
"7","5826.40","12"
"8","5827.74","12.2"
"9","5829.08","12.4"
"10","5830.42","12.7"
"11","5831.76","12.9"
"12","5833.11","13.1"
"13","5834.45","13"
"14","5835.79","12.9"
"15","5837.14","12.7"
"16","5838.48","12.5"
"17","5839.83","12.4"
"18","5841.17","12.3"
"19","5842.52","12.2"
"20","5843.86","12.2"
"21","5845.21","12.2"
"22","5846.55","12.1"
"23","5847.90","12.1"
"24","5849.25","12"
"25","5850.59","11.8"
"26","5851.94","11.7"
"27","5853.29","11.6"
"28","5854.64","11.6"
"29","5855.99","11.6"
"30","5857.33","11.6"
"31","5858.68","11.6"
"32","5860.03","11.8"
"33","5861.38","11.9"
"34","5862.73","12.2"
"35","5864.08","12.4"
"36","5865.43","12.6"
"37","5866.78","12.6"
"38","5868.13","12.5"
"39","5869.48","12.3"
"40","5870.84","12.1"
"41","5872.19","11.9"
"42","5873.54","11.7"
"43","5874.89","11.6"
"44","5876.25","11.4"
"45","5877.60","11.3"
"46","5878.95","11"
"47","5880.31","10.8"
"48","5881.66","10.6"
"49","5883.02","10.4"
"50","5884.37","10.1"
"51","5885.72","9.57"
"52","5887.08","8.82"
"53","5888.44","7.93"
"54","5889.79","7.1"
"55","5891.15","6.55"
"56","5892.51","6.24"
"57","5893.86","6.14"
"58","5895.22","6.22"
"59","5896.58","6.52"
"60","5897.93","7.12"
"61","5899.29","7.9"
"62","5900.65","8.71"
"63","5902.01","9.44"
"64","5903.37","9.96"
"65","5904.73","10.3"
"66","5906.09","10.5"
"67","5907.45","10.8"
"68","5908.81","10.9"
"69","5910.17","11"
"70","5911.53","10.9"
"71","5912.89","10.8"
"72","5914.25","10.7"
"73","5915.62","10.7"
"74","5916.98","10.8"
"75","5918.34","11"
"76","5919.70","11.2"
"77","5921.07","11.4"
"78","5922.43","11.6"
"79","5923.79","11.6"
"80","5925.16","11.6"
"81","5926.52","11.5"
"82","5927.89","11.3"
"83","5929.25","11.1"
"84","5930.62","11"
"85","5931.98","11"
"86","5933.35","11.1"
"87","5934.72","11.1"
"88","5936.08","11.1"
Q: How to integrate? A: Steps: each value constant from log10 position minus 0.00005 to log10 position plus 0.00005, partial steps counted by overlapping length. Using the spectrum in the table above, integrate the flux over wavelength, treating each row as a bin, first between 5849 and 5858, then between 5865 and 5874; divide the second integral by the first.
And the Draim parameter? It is 1.05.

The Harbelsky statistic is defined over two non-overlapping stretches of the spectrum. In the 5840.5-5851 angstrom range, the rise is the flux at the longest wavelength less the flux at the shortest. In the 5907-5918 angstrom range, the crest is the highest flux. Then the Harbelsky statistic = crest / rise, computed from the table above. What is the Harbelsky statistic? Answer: -22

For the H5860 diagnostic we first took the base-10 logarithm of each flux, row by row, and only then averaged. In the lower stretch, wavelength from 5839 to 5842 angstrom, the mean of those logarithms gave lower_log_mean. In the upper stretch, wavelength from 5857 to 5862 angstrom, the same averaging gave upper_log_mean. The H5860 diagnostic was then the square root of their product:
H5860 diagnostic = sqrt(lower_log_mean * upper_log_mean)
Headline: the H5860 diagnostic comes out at 1.08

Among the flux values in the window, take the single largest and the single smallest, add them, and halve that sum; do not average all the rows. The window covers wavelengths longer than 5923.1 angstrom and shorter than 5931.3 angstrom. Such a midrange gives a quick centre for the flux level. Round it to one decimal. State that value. 11.3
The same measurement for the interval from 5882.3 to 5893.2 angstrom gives 8.3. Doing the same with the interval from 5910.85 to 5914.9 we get 10.8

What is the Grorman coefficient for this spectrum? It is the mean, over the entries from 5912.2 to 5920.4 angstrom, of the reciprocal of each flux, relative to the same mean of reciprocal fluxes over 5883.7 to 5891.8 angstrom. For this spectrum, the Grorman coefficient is 0.75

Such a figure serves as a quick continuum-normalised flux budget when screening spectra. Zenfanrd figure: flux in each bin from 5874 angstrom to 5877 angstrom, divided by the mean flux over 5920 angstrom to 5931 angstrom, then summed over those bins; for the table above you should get 2.02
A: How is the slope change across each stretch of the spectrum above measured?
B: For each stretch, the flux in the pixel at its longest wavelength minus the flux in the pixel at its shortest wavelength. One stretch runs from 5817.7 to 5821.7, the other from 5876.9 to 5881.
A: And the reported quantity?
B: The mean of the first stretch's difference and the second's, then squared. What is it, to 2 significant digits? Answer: 0.12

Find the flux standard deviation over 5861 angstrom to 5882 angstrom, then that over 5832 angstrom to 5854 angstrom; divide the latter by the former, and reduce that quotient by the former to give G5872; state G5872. 0.1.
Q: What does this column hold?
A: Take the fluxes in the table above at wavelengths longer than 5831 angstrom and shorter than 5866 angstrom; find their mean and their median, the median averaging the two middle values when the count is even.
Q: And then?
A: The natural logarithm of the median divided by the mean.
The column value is 0.001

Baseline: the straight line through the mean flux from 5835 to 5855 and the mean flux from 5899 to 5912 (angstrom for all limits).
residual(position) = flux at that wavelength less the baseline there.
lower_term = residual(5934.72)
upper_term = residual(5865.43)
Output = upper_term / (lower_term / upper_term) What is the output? 0.6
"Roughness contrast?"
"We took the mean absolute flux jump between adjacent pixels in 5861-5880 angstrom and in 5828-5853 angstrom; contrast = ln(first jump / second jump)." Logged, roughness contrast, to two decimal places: 0.36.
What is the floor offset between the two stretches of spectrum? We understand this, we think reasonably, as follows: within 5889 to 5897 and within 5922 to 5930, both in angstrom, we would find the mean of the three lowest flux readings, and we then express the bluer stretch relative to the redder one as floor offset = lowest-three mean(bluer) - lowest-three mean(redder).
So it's -5.1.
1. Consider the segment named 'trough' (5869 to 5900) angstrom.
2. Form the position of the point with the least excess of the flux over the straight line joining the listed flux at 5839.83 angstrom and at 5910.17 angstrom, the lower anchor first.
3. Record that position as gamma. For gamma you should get 5893.86 angstrom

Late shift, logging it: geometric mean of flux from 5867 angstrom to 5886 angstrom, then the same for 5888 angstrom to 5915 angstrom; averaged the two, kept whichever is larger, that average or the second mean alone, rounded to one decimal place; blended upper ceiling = 9.9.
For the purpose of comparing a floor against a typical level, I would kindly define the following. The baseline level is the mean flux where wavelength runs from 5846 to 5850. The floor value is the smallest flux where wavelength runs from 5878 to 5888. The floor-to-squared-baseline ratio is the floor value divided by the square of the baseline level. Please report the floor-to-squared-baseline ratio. 0.061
